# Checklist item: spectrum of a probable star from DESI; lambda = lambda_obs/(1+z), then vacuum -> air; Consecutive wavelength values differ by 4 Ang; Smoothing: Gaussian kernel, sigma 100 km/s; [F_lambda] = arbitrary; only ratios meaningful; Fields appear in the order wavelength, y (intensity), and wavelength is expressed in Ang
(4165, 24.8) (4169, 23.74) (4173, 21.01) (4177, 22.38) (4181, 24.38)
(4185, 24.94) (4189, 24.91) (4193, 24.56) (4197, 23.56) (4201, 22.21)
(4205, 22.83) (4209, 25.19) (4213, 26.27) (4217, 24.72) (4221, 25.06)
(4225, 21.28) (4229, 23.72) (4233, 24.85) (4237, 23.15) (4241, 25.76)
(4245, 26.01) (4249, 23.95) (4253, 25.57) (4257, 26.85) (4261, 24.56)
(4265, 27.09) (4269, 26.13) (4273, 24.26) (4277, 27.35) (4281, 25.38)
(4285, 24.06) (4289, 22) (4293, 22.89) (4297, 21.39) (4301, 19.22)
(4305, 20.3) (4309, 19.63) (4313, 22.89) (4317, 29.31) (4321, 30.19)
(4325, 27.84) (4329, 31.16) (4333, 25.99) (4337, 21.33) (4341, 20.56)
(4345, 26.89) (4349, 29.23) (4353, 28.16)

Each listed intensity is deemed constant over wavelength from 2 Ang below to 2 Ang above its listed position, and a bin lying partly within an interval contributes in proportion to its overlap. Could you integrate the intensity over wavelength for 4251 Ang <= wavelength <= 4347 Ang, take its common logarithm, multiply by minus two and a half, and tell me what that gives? -8.4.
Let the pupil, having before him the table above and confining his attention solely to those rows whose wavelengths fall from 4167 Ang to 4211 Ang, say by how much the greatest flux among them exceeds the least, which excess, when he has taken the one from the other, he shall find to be 4.2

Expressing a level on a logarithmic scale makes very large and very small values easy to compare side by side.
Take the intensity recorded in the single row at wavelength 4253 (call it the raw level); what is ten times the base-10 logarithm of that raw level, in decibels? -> 14.1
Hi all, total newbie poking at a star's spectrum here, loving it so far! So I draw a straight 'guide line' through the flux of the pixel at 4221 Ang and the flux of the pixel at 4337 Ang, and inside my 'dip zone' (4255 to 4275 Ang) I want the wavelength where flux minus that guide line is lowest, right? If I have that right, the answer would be 4261 Ang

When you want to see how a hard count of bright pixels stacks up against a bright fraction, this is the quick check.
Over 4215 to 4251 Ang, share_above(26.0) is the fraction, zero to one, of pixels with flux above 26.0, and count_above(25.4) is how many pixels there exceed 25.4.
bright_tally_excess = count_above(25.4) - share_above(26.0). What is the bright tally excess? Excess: 1.9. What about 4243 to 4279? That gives 5.4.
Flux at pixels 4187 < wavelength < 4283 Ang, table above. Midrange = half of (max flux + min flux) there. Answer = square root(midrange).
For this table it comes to 4.931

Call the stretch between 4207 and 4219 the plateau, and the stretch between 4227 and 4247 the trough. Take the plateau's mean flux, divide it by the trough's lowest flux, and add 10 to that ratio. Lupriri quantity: 11.10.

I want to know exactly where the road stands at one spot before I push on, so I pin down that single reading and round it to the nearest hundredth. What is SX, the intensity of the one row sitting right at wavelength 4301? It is 19.22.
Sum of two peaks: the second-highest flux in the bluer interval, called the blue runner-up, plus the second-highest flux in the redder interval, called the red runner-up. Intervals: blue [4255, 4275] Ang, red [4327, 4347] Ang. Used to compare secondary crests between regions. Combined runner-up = 53.7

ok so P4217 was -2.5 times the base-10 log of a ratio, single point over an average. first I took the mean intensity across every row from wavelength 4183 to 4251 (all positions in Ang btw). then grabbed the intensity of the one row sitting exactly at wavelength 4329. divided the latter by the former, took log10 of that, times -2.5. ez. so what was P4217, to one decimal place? -0.3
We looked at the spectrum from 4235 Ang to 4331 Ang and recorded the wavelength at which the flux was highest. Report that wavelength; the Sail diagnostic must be 4329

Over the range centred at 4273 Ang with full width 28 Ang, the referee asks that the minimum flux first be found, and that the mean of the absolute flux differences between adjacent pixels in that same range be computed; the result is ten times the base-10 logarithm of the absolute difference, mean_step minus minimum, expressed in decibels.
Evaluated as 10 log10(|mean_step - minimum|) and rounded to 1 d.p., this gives 13.4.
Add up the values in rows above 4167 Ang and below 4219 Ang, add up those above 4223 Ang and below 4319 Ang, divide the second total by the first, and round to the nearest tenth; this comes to 1.9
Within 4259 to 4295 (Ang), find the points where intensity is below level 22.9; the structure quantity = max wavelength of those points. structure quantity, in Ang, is 4293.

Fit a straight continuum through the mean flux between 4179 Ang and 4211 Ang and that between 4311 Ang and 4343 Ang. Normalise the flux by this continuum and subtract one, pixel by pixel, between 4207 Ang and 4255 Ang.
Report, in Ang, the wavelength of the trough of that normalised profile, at 4225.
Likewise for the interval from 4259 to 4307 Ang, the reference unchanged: 4301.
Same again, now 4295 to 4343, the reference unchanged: 4301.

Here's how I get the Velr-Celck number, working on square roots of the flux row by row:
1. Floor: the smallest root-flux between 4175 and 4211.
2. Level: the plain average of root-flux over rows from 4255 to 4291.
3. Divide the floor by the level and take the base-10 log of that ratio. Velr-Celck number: -0.028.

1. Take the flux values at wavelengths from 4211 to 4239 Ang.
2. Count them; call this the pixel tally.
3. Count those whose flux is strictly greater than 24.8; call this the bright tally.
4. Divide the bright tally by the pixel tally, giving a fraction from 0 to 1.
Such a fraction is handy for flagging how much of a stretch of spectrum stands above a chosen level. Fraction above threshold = 0.4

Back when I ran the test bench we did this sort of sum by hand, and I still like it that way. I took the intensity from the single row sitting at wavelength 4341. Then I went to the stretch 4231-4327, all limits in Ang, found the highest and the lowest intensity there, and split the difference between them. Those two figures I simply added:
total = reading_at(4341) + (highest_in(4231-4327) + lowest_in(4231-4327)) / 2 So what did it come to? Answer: 45.3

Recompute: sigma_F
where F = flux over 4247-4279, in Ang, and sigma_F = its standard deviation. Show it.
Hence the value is 1.3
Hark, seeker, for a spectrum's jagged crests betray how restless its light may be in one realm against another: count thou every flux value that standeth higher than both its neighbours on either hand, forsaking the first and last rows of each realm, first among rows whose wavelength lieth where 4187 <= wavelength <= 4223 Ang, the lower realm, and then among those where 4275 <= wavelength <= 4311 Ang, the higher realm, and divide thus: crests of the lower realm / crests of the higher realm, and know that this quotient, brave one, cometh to 0.5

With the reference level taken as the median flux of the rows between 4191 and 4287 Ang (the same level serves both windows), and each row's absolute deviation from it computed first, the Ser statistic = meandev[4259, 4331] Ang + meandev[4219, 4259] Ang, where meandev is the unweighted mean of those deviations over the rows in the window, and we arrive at 4.2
